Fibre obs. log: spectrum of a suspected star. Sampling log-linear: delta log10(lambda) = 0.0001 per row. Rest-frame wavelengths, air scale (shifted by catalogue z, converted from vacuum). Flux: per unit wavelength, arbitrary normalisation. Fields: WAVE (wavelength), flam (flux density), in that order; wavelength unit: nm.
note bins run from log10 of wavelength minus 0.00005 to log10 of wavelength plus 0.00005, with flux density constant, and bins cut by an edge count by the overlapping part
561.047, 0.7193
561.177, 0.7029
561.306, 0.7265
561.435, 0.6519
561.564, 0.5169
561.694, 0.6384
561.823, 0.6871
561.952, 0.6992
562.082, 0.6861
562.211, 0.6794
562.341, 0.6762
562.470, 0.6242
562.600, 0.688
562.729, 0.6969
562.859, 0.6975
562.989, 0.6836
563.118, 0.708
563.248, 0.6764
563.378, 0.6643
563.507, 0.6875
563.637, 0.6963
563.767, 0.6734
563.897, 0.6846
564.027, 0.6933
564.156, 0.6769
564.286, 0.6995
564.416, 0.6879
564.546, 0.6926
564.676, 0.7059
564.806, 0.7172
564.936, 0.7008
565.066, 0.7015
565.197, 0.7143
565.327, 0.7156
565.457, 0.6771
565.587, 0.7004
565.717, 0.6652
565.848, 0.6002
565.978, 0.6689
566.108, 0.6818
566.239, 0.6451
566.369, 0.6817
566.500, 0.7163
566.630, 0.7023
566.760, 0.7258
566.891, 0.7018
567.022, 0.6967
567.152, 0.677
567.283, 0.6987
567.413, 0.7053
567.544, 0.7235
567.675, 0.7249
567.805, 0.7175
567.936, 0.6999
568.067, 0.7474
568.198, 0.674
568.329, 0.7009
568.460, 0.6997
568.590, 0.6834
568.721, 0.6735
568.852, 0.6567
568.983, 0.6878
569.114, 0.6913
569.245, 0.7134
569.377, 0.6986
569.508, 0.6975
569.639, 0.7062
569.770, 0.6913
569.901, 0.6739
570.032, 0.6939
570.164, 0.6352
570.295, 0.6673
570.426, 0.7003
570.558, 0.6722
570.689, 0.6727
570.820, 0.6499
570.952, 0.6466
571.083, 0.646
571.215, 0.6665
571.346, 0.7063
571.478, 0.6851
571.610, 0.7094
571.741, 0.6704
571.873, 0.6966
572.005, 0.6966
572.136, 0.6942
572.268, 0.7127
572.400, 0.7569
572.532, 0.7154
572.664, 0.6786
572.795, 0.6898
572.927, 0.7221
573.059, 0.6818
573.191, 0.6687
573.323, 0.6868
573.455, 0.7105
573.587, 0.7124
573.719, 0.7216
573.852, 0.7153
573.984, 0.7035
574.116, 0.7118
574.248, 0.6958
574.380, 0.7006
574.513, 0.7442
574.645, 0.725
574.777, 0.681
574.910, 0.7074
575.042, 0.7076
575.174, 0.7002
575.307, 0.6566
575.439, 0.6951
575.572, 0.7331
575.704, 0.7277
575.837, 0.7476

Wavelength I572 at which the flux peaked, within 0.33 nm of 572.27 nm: 572.400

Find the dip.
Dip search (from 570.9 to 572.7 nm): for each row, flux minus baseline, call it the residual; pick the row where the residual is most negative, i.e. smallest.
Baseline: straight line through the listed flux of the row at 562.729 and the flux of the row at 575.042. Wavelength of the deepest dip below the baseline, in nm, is 571.083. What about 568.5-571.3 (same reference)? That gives 570.164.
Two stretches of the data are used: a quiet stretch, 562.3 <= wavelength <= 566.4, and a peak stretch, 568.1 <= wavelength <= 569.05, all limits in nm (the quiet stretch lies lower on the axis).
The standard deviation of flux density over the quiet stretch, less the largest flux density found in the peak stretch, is -0.676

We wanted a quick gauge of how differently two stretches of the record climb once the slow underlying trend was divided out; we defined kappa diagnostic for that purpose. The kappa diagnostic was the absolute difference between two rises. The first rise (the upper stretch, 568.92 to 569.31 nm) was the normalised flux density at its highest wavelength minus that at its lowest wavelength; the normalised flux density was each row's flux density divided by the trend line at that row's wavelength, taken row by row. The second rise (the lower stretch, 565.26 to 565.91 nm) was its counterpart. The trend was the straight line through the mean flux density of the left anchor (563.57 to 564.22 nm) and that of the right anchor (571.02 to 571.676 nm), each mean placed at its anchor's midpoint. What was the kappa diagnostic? 0.21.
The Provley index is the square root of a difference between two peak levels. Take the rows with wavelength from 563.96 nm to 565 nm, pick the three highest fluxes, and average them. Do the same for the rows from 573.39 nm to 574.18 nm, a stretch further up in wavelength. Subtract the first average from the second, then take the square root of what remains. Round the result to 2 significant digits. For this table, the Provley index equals 0.092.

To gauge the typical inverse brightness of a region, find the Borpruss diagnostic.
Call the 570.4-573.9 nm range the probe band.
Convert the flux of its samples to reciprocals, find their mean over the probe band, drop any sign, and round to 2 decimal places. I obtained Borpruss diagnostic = 1.45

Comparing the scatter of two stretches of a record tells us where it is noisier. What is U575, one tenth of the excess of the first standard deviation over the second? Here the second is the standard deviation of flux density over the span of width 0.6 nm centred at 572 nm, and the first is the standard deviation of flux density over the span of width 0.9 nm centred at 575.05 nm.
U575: 0.0007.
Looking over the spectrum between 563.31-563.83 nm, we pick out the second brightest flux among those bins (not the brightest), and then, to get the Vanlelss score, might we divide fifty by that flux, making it 73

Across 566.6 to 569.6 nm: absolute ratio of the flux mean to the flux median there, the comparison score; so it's 1.000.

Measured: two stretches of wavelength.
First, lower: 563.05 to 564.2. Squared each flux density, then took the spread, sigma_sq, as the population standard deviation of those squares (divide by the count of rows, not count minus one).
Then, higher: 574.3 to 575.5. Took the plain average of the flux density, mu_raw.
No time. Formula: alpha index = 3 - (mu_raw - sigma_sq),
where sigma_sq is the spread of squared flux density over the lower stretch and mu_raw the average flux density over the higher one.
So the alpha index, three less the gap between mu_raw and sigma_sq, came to 2.315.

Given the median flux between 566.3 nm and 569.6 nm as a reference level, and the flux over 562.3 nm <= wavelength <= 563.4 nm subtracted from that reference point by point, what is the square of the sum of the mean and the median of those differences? 0.0013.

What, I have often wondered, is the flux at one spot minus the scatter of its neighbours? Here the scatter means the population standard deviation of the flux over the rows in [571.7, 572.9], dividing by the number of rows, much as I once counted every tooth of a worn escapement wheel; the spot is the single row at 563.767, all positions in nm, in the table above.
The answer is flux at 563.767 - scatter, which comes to 0.650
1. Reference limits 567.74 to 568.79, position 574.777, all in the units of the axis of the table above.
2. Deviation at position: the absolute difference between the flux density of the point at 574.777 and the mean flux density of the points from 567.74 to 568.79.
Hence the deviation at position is 0.019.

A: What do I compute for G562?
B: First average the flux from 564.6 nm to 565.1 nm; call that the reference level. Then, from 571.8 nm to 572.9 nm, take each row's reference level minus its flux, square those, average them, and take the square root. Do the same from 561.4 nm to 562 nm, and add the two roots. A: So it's 0.12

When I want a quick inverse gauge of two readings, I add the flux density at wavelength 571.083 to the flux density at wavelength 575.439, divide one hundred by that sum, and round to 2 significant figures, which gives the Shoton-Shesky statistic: 75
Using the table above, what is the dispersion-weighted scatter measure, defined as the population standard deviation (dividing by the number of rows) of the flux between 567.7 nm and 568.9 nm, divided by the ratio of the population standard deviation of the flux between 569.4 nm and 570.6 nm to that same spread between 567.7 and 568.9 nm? 0.031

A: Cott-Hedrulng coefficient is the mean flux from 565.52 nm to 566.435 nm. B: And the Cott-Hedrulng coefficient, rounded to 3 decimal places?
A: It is 0.663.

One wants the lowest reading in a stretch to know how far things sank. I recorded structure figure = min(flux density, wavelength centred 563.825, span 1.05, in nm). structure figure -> 0.6643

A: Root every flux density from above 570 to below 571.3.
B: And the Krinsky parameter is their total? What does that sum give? 8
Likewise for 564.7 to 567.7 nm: 19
